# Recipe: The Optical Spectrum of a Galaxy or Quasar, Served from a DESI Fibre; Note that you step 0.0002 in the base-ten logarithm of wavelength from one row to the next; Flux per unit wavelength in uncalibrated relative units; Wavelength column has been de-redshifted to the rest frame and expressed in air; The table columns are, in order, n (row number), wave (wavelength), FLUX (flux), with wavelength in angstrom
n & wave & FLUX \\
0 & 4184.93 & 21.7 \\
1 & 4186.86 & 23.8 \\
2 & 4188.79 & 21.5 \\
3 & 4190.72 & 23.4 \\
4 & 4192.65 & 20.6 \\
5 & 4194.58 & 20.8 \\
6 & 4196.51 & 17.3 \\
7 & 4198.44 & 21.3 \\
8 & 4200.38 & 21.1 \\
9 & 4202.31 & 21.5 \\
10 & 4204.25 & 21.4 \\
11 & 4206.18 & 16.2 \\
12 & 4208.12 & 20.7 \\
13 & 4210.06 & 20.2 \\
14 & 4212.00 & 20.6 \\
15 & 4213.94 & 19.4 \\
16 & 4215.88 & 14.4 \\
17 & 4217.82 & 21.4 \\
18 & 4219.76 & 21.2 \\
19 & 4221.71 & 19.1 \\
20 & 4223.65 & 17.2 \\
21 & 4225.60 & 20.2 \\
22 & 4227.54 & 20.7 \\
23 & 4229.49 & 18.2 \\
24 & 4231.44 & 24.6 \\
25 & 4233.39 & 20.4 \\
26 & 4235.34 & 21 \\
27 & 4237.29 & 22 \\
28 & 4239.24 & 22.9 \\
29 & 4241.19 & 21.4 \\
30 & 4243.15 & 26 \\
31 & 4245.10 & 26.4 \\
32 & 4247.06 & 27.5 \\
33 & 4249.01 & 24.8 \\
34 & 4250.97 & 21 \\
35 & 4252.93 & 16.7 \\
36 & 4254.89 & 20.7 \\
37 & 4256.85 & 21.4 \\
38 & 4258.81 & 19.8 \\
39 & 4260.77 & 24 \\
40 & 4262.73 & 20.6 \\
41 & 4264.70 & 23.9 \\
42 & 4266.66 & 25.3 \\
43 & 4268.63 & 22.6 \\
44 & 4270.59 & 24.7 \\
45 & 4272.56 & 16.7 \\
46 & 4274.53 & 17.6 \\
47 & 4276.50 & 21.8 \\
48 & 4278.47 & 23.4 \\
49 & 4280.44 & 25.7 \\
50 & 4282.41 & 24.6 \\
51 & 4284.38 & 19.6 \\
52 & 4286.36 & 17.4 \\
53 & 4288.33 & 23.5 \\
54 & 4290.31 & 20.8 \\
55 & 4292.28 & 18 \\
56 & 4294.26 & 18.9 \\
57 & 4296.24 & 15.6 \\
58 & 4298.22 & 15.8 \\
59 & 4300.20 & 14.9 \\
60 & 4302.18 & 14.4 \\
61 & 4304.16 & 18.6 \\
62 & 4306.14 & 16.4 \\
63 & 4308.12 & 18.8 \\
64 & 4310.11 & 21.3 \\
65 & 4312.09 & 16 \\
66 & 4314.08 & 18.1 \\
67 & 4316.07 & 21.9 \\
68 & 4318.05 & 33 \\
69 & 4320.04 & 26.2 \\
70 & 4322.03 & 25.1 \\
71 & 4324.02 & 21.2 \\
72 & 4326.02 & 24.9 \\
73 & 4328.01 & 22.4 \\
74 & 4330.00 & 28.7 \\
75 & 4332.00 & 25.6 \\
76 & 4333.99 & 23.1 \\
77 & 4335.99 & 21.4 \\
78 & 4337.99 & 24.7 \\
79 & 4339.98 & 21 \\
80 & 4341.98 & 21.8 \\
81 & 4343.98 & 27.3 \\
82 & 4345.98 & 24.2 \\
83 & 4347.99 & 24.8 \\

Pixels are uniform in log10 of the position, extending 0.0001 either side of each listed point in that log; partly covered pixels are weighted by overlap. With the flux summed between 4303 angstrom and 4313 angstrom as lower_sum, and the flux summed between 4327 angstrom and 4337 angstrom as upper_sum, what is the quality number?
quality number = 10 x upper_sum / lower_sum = 13.3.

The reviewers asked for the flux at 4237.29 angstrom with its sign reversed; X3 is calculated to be -22.0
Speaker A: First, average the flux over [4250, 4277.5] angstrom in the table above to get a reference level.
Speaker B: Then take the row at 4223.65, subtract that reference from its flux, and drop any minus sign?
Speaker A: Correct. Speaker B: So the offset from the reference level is 4.0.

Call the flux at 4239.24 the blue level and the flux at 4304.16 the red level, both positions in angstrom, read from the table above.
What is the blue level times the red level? 426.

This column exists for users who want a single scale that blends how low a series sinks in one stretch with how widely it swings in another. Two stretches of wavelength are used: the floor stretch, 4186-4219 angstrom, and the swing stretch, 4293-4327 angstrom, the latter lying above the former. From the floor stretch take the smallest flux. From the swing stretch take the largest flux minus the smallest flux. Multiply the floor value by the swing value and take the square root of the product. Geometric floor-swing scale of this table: 16.4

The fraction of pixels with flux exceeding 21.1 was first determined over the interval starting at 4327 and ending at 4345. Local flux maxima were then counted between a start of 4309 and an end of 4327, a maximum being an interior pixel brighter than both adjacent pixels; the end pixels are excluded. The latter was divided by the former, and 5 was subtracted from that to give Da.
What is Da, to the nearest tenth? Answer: -3.9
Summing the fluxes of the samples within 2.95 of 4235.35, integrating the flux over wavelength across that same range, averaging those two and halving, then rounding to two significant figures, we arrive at 47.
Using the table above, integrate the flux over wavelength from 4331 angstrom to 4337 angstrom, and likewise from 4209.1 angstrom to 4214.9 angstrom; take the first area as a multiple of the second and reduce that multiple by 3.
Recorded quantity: -1.80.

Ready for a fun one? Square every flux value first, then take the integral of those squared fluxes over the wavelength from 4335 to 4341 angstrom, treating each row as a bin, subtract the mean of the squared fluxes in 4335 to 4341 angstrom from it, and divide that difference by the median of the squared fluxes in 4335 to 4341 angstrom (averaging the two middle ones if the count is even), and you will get 5.5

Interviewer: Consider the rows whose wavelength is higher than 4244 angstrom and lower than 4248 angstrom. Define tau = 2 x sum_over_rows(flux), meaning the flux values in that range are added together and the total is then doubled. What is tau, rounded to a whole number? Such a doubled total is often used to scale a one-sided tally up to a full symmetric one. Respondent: 108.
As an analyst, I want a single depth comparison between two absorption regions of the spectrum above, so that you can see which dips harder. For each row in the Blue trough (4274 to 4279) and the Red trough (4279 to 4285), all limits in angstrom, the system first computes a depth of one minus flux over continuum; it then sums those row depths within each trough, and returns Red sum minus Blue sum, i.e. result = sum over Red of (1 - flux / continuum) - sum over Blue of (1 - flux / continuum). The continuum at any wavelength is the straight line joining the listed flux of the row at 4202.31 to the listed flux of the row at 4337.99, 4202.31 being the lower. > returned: -0.3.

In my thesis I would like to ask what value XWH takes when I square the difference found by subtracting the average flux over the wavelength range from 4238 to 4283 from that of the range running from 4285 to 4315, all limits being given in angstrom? 22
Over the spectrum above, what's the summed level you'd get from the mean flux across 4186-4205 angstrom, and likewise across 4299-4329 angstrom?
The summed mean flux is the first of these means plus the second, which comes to 42.1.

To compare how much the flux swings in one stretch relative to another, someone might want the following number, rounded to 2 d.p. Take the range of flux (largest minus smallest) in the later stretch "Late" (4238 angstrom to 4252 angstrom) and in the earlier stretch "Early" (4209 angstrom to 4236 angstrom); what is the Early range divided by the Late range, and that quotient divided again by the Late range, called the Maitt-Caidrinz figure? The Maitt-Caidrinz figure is 0.24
